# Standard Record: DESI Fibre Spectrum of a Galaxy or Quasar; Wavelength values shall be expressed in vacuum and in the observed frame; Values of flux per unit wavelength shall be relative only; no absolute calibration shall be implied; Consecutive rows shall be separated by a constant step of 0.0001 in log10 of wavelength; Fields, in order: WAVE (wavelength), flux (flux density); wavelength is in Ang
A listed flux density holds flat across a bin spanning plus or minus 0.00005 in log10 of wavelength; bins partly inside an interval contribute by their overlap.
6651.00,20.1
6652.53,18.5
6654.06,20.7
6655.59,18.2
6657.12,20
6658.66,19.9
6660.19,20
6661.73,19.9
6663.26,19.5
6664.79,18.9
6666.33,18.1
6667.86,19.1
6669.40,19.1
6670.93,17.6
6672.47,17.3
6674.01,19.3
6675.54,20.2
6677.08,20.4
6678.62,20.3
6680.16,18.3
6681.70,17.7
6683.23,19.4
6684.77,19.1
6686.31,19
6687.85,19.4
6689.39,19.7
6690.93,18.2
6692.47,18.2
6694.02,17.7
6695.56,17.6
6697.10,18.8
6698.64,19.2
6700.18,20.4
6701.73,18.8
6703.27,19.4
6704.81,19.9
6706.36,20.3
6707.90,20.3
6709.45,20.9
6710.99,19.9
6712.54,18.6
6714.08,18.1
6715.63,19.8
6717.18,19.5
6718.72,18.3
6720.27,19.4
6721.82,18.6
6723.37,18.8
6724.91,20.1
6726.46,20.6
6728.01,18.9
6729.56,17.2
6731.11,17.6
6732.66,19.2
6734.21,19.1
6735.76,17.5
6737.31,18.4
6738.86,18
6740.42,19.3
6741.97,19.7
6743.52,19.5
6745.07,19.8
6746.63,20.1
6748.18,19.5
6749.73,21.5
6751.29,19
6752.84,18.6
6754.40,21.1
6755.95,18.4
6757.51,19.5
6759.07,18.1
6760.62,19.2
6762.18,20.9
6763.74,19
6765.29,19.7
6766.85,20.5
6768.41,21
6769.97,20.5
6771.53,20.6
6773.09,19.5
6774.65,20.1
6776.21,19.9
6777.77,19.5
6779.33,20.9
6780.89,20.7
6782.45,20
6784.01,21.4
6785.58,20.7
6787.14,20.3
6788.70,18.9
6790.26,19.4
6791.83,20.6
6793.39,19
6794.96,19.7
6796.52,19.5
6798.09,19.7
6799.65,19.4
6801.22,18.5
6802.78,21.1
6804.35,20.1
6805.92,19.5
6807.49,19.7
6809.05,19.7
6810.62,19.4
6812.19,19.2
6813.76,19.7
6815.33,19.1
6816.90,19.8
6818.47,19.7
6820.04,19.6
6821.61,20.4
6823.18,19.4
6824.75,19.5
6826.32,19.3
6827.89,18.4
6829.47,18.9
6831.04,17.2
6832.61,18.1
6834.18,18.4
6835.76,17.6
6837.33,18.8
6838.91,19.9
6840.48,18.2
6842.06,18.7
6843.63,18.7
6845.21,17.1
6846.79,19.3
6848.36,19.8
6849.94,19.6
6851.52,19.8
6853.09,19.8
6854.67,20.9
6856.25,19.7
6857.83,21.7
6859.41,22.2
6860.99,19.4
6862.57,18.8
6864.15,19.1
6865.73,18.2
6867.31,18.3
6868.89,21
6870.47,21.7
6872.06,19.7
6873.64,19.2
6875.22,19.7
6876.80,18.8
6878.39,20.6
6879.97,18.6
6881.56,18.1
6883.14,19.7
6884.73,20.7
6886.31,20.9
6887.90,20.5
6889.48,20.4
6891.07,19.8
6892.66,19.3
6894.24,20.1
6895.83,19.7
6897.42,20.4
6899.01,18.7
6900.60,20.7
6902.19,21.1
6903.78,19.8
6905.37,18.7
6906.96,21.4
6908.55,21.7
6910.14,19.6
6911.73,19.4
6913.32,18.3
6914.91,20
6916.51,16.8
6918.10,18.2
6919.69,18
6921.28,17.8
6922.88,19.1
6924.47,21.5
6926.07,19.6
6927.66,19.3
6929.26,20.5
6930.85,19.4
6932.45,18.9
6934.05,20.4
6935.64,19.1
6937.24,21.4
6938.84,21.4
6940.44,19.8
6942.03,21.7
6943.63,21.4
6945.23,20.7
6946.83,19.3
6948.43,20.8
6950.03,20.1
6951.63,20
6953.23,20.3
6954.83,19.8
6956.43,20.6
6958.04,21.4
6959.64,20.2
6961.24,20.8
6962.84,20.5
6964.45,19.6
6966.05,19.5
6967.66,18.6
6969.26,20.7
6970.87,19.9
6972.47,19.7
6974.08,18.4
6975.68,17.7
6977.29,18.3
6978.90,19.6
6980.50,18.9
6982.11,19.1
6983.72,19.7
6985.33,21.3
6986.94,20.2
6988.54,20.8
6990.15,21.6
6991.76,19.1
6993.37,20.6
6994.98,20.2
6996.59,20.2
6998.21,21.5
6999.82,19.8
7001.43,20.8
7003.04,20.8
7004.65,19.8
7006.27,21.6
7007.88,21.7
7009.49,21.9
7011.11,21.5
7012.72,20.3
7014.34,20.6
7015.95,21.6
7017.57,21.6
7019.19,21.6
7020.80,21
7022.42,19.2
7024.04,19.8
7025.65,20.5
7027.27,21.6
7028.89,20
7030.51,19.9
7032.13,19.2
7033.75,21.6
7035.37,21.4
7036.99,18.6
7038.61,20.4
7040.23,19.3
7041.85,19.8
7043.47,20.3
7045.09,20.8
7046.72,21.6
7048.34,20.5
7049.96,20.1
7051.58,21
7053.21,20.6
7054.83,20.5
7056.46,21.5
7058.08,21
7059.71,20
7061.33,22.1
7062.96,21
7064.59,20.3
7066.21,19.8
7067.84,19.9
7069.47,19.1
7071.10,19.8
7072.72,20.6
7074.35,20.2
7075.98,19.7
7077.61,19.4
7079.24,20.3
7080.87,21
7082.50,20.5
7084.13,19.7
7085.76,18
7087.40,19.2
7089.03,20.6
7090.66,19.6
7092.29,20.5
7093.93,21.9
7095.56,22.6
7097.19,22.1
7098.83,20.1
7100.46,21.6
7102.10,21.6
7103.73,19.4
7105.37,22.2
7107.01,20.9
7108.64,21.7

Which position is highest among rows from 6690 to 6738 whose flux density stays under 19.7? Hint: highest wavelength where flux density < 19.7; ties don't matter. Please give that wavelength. 6737.31 Ang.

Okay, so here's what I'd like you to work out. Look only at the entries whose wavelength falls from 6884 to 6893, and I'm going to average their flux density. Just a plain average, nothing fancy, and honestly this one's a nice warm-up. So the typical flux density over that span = 20.3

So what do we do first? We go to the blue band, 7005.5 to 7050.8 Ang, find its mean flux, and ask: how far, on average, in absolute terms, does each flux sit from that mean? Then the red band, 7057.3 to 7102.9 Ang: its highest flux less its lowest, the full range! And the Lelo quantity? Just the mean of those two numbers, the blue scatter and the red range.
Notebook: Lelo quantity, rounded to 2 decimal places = 2.70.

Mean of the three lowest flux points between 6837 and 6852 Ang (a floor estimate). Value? 18.00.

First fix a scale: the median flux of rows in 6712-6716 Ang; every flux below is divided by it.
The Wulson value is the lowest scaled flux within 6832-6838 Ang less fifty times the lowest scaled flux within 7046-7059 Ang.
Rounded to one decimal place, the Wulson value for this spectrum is -53.1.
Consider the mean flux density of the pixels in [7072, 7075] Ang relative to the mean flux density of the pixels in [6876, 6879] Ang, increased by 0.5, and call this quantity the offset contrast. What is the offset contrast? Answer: 1.54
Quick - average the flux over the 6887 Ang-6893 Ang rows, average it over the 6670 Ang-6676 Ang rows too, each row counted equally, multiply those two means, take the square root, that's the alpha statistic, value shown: 19.3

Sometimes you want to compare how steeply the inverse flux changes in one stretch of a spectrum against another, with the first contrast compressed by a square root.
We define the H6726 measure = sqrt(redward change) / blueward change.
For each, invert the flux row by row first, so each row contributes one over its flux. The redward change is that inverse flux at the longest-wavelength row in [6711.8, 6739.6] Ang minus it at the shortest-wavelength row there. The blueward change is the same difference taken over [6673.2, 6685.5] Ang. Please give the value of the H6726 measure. 78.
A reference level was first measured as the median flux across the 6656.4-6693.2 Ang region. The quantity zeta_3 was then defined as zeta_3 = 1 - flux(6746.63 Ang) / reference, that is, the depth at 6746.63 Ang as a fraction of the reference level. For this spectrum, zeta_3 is -0.047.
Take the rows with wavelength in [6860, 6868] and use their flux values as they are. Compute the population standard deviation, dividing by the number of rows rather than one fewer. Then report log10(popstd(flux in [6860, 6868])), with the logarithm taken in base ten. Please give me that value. -0.34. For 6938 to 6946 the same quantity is -0.16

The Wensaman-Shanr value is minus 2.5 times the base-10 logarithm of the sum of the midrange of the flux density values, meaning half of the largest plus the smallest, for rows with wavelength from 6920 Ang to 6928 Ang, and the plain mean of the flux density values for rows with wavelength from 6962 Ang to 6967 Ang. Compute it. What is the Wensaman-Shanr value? -3.99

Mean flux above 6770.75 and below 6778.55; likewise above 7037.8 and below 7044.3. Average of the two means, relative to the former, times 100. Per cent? 100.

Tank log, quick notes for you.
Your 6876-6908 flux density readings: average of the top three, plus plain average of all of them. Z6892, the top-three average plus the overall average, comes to 41.0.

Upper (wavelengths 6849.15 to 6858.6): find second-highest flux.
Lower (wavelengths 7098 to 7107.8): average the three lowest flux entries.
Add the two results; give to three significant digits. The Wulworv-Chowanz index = 41.0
